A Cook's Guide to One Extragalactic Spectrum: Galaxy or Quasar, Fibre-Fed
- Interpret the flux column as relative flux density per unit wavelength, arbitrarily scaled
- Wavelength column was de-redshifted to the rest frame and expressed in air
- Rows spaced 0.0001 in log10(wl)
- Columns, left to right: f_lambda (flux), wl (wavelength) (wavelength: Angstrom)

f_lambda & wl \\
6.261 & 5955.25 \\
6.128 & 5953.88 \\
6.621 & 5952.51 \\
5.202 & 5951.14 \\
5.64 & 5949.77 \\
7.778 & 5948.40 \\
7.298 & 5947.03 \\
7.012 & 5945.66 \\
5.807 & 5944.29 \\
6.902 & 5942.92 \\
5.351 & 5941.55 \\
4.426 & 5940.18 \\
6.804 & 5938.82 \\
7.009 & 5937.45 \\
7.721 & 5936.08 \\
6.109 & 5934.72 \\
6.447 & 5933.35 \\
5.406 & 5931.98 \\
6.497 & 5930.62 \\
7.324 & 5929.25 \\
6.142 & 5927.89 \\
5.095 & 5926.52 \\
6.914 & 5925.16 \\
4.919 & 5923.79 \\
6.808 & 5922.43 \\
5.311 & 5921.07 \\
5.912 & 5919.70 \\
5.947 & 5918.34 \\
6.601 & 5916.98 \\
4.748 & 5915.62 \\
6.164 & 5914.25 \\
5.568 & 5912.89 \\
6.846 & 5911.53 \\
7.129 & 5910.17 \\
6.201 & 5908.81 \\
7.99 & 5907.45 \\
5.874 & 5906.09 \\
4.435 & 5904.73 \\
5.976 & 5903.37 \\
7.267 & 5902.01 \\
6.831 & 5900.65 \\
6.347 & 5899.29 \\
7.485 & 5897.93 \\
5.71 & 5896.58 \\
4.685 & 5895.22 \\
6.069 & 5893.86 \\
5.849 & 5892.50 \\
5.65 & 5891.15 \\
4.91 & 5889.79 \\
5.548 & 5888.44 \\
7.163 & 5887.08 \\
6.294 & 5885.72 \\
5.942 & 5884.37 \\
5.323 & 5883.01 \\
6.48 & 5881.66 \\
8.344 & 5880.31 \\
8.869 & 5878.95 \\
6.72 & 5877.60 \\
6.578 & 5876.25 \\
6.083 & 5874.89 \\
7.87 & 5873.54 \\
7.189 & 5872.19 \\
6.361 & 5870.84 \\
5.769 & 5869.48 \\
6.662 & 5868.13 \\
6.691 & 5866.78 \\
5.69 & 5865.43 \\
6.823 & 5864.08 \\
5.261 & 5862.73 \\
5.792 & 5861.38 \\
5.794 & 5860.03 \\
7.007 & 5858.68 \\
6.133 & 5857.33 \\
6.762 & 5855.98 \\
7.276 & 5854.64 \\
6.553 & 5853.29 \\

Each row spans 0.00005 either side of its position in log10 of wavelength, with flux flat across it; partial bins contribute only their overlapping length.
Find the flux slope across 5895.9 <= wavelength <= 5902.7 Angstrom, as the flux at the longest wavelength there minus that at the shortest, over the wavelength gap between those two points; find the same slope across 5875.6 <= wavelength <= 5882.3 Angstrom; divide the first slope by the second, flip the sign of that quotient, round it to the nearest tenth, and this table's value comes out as 15.8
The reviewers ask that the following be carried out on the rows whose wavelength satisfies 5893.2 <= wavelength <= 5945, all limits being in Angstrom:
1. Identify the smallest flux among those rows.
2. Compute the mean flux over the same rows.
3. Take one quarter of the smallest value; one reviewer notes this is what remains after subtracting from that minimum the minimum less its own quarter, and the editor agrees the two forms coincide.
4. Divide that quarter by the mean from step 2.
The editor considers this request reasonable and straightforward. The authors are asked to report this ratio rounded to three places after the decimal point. 0.179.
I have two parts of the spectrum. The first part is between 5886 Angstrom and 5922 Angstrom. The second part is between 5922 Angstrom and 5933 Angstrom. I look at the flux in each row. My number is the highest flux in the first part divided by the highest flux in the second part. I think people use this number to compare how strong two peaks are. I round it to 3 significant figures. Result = 1.09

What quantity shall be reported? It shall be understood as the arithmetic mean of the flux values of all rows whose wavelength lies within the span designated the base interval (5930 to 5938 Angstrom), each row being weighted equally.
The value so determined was 6.53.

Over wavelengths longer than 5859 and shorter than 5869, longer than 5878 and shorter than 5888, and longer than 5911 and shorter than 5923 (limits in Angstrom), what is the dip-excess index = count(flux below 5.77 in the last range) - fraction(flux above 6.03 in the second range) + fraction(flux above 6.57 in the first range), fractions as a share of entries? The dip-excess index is 2.7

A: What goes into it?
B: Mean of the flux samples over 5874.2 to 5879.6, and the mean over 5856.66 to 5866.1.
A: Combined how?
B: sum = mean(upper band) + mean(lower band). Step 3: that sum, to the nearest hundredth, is 13.13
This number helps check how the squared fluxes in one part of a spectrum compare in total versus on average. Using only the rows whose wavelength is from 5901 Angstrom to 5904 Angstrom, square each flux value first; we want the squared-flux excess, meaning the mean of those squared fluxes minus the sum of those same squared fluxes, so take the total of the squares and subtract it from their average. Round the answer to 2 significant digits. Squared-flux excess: -44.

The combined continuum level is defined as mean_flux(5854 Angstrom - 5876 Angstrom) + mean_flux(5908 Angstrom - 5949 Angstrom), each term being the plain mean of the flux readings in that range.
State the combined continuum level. 12.7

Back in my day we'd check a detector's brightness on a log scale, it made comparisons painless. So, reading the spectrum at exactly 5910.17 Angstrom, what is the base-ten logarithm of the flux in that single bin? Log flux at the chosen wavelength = 0.85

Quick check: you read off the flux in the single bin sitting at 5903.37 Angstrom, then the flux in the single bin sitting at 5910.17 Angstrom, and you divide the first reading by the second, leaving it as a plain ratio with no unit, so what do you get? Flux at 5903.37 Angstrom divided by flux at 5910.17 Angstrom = 0.84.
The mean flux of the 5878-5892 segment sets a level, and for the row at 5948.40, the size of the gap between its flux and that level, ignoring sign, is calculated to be 1.3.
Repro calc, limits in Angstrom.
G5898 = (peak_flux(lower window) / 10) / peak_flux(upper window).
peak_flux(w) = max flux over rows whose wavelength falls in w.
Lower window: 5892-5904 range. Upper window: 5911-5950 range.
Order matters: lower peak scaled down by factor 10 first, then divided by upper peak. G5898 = 0.096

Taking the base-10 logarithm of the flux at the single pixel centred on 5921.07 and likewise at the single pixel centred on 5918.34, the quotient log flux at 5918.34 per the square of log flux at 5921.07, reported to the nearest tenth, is 1.5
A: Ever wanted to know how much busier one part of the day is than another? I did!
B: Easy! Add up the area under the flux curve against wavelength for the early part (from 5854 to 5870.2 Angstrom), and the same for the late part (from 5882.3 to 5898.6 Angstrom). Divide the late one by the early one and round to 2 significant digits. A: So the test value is 0.94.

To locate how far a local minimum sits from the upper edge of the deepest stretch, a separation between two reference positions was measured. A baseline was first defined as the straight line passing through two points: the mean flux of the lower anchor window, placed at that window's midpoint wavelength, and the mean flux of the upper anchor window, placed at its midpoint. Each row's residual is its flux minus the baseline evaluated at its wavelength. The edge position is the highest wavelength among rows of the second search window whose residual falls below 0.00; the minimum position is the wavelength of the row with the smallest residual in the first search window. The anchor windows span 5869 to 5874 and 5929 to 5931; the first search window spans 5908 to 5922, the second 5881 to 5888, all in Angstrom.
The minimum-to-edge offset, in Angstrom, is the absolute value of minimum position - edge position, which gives 29.9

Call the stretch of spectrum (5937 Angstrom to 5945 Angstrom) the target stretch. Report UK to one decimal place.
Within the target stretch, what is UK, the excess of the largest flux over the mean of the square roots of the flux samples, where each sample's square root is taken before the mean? 4.6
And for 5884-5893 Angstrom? 4.7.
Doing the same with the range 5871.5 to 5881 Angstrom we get 6.2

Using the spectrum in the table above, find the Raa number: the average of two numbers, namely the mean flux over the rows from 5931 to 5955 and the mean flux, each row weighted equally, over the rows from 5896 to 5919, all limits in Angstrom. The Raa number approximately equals 6.32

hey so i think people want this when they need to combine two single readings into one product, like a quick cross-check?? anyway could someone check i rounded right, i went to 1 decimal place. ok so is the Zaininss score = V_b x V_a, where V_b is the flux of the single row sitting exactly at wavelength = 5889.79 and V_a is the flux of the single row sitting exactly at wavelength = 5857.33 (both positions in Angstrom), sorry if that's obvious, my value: 30.1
